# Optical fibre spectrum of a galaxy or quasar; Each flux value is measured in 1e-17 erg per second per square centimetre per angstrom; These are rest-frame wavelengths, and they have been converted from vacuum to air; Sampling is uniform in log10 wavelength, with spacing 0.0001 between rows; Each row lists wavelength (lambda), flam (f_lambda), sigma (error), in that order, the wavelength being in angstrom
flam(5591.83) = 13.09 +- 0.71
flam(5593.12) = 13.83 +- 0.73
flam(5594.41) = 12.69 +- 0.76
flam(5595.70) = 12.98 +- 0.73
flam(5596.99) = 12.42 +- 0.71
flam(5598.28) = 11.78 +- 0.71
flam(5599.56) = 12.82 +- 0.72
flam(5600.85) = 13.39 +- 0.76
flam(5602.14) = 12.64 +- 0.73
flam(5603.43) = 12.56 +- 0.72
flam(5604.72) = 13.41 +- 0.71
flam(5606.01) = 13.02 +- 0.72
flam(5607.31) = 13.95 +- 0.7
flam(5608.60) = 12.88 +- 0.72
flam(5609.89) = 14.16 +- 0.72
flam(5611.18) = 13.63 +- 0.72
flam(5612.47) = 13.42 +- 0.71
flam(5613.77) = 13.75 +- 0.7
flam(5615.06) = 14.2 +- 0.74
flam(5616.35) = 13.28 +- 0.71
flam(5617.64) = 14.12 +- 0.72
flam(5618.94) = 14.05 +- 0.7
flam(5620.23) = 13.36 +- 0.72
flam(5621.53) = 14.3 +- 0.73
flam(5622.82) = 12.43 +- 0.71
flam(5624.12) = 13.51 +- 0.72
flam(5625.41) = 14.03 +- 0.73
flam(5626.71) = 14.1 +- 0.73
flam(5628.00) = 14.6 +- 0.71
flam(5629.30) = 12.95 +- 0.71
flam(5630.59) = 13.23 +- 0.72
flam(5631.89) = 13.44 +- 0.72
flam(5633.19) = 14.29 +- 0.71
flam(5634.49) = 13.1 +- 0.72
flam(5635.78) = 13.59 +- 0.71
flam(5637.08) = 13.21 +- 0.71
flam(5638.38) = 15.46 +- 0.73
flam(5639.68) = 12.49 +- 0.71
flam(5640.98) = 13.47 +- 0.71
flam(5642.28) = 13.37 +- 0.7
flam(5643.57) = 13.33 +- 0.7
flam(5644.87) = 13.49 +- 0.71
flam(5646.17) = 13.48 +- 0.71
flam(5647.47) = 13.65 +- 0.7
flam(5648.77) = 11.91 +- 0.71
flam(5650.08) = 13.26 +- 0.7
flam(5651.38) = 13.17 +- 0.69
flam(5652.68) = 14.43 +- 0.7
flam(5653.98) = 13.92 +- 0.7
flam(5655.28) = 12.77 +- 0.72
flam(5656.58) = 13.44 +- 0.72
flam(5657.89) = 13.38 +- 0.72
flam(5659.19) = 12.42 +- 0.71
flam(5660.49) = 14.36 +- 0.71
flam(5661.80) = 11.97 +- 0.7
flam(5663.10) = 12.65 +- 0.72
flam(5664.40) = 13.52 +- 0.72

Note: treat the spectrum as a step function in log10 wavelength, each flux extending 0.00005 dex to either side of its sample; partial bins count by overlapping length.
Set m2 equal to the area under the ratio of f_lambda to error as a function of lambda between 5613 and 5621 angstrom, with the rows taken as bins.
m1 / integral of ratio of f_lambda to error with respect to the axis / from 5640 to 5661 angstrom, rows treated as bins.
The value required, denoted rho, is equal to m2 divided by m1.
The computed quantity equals 0.4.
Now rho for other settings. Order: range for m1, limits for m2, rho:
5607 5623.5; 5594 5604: 0.6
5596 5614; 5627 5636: 0.5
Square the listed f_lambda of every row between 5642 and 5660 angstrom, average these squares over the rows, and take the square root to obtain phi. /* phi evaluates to 13.3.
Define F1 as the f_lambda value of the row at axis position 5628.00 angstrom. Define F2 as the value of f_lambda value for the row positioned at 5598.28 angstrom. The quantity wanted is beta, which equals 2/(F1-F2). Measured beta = 1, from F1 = 14.6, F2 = 11.78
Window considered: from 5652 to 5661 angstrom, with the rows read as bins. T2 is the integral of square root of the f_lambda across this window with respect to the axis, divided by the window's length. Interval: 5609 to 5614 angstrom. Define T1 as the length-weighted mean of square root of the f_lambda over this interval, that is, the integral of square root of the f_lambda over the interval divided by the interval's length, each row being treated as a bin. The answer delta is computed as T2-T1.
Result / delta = -0.02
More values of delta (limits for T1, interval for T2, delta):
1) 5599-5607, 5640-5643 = 0.05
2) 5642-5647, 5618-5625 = 0.01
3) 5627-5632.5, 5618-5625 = -0.01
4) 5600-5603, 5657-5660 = 0.01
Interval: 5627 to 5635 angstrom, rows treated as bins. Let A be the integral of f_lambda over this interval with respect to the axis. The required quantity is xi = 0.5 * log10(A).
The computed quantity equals 1.02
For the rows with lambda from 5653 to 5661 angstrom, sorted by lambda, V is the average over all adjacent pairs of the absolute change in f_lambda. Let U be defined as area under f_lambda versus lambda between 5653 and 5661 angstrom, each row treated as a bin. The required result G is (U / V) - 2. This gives 110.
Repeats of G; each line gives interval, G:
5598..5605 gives 134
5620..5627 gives 104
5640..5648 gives 1117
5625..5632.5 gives 188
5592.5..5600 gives 128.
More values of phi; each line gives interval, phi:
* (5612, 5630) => 13.7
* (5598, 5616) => 13.3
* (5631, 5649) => 13.5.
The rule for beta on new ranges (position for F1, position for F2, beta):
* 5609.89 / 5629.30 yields 2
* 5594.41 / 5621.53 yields -1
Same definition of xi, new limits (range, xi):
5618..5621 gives 0.81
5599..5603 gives 0.86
